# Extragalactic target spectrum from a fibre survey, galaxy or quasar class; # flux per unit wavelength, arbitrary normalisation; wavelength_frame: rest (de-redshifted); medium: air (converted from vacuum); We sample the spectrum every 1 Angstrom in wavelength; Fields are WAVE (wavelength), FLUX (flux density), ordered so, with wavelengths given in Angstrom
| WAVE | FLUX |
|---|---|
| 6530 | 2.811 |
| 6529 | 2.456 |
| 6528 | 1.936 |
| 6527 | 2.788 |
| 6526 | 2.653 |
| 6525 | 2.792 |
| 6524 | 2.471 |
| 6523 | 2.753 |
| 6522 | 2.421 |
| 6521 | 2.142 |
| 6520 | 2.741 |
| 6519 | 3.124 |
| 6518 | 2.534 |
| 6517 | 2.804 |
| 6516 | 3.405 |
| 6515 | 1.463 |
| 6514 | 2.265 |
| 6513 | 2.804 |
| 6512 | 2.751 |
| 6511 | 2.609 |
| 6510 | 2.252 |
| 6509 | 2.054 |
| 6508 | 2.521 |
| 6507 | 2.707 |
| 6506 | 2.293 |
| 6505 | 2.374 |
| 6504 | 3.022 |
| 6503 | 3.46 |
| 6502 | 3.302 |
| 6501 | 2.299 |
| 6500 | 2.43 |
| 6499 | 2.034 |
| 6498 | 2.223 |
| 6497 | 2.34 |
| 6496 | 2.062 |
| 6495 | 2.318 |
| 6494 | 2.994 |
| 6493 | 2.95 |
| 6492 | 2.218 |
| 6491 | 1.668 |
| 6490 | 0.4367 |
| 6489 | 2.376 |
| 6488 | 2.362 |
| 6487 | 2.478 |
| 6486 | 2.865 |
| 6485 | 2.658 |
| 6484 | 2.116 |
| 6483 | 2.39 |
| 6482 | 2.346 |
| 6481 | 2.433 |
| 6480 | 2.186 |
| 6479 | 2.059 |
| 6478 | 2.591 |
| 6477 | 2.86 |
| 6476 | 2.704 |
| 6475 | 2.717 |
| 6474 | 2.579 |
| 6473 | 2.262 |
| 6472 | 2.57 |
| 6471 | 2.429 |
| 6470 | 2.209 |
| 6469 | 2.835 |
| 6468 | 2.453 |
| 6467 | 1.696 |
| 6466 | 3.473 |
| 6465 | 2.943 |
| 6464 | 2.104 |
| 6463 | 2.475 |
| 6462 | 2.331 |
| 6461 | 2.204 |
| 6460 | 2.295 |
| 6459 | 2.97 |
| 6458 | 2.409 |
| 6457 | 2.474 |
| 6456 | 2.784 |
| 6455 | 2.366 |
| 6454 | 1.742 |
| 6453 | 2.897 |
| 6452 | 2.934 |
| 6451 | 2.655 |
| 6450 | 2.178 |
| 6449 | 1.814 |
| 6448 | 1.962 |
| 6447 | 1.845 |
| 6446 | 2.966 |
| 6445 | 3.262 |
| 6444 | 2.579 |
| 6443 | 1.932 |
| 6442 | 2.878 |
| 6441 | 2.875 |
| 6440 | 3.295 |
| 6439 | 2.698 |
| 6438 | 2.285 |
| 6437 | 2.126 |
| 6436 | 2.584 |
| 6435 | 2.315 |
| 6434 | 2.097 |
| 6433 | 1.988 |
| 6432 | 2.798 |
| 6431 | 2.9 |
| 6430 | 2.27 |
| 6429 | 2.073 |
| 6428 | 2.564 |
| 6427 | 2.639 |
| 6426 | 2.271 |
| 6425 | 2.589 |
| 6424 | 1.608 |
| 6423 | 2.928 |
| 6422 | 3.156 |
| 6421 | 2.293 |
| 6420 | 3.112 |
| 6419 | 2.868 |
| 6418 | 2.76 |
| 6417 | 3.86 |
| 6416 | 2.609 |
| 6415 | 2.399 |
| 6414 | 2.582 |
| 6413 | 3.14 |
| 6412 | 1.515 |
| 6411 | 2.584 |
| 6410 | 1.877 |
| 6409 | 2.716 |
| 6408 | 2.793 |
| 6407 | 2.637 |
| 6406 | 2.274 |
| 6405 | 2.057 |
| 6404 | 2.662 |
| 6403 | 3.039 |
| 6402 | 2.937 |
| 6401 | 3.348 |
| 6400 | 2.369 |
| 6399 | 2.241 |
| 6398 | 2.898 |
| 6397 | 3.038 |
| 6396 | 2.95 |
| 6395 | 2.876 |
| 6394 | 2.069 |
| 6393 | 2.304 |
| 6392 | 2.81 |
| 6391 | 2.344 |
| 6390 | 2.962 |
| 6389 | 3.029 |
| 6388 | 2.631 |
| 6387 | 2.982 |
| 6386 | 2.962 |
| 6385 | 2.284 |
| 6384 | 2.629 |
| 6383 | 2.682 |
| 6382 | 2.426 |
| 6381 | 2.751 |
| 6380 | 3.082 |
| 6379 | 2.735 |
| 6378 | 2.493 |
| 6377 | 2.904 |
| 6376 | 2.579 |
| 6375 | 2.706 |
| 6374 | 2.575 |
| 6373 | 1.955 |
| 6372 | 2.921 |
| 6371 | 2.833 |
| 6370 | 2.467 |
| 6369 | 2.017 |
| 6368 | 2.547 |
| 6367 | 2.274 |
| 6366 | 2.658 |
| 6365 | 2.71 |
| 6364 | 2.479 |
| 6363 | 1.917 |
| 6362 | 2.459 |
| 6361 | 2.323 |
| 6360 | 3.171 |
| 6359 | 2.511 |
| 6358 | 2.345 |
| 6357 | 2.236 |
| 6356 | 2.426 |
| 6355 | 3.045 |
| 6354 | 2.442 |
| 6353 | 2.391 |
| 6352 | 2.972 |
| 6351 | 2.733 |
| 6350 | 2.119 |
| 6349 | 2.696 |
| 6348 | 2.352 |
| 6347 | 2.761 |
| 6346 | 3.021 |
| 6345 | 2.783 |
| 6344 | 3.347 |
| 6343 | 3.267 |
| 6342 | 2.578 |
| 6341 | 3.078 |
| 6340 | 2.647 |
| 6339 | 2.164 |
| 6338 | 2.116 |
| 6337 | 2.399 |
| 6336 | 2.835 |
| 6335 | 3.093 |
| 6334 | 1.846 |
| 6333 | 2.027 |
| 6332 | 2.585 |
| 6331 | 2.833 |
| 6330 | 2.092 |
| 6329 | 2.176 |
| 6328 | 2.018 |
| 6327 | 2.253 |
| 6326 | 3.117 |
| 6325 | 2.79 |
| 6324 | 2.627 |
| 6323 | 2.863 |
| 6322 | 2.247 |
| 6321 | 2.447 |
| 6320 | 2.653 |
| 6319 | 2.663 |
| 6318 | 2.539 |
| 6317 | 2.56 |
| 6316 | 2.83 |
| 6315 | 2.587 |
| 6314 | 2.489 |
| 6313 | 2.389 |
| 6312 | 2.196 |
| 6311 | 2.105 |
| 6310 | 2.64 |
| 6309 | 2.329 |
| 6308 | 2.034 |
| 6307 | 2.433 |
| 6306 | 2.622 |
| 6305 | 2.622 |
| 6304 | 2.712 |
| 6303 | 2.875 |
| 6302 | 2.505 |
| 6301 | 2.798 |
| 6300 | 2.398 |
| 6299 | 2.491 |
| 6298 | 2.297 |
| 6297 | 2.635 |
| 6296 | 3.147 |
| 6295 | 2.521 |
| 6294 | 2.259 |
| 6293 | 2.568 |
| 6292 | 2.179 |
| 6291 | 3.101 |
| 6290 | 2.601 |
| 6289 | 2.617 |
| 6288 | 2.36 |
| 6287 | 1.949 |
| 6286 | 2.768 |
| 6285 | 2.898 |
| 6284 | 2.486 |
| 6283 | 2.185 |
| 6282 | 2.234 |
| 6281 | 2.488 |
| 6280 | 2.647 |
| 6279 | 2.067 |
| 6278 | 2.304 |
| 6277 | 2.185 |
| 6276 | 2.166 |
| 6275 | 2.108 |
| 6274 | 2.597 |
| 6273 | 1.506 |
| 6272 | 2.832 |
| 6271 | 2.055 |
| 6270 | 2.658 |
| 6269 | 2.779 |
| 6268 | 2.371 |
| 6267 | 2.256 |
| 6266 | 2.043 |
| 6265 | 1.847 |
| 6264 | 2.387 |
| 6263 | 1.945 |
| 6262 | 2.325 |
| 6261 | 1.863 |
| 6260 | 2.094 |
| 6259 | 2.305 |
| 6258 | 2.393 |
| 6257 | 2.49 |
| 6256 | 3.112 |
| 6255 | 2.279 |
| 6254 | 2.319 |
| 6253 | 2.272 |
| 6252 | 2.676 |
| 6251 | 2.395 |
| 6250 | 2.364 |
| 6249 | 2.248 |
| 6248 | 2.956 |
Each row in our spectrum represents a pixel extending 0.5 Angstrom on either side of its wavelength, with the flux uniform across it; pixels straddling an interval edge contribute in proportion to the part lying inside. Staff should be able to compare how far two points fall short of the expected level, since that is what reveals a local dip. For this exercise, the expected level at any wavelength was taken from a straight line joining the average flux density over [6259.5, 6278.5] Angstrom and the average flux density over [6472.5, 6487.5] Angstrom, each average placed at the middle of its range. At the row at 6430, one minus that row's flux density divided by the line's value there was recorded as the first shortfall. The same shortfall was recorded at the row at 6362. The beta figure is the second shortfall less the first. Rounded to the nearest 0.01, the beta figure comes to -0.11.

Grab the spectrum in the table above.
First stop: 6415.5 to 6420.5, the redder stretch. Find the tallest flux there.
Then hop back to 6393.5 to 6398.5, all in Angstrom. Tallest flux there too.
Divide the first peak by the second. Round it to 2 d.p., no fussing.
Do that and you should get 1.27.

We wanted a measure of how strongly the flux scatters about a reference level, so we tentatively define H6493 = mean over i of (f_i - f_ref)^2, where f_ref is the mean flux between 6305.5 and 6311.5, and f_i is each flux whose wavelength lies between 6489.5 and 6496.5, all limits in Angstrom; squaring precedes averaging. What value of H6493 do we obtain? 0.7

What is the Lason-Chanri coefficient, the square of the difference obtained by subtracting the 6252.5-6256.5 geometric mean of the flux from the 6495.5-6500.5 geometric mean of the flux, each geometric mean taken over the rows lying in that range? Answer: 0.07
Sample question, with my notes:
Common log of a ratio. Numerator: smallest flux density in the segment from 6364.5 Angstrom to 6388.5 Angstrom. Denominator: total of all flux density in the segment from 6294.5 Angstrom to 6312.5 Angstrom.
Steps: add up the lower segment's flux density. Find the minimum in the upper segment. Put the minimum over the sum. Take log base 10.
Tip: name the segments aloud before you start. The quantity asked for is -1.4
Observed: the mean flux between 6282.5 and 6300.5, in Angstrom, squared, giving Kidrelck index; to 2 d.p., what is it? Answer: 6.38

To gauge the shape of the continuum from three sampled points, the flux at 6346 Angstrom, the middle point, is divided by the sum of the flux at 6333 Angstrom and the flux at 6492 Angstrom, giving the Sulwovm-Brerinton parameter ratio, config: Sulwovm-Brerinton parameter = 0.7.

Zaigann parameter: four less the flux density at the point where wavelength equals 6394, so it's 1.9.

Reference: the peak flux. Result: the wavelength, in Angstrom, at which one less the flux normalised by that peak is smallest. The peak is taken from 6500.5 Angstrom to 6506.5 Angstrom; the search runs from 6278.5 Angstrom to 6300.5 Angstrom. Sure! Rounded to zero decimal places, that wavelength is 6296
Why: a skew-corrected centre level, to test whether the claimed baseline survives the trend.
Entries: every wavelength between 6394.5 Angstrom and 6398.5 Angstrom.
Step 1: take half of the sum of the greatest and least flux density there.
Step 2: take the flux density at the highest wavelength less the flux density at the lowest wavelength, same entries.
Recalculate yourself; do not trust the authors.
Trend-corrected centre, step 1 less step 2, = 2.9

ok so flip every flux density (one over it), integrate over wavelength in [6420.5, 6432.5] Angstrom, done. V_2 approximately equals 4.9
